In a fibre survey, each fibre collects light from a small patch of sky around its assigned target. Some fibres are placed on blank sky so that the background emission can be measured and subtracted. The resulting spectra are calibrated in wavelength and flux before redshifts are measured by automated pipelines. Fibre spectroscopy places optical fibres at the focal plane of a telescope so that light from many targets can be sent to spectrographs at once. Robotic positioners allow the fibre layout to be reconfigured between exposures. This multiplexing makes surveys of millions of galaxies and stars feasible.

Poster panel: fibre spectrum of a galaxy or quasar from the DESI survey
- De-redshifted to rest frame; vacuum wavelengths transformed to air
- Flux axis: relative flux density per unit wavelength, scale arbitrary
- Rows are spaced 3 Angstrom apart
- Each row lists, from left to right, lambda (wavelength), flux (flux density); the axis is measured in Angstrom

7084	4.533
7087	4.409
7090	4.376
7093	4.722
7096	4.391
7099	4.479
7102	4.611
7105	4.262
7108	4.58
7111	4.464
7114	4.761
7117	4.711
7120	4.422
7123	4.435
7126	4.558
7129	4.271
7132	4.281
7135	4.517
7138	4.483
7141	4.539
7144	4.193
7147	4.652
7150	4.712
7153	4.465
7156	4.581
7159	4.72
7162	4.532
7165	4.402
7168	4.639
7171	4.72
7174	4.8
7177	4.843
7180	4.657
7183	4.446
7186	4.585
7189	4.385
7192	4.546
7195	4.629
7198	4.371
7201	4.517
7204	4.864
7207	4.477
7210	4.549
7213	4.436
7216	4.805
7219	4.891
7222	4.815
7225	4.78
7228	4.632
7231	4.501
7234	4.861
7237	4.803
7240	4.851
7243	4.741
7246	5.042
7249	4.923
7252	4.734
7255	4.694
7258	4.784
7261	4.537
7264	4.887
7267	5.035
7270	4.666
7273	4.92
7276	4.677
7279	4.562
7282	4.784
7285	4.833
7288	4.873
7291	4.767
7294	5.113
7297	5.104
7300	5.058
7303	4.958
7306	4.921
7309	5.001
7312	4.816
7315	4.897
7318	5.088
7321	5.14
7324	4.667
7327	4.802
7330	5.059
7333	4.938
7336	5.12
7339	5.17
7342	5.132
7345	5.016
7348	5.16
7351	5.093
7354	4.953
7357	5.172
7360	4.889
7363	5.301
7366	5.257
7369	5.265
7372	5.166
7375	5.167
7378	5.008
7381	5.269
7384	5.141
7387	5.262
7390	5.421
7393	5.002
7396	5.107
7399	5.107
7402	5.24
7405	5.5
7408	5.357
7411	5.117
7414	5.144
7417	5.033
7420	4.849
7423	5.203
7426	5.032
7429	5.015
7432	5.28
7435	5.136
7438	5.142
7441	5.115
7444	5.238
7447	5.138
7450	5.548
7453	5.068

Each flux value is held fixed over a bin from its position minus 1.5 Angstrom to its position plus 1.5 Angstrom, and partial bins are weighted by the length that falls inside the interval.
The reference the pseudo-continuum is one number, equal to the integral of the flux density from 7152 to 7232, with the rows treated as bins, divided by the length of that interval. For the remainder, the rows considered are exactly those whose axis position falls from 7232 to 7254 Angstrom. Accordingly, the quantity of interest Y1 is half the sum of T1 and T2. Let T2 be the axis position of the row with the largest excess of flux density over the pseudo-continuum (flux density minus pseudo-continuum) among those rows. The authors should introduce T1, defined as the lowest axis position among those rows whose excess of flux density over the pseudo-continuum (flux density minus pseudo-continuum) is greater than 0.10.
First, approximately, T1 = 7234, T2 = 7246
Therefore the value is 7240 Angstrom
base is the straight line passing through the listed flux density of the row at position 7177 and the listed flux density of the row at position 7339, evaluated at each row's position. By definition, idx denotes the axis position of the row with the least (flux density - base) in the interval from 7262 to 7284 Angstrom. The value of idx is 7279 Angstrom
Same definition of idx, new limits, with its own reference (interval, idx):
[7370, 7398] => 7393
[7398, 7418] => 7417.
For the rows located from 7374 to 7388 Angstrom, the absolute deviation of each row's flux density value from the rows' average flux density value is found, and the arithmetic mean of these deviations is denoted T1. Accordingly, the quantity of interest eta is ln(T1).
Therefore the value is -2.6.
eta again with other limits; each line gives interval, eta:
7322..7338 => -1.9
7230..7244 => -2.3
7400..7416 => -2.1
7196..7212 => -2.1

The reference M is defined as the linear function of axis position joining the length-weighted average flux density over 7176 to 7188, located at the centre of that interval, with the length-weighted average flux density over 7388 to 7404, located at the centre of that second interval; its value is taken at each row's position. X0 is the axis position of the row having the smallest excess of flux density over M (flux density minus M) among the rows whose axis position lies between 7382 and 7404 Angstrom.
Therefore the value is 7393 Angstrom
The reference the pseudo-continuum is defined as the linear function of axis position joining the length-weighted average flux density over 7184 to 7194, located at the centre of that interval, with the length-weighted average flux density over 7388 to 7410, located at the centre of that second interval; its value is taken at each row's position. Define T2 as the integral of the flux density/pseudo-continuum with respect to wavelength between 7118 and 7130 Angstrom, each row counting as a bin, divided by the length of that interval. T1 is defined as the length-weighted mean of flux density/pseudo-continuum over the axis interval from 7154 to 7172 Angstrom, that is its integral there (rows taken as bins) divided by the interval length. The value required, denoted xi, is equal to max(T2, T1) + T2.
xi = 2.08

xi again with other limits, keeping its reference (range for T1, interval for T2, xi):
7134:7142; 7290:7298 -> 2.07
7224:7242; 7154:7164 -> 2.09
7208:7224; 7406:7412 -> 2.02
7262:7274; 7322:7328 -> 1.97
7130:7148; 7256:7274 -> 2.03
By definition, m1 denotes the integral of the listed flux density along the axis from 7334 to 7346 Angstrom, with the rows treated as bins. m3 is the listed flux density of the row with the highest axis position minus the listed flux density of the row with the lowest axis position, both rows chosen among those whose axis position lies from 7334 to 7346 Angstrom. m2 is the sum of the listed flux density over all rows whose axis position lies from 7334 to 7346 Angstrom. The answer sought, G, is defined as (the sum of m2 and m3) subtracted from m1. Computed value 41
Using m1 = 61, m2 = 20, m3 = -0.10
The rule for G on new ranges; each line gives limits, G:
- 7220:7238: 57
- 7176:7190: 42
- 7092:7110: 54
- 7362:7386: 83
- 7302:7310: 25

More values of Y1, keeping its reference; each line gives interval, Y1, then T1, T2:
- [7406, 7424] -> 7408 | 7408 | 7408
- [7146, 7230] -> 7189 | 7159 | 7219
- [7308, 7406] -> 7357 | 7309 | 7405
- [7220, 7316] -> 7258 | 7222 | 7294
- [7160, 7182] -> 7174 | 7171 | 7177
